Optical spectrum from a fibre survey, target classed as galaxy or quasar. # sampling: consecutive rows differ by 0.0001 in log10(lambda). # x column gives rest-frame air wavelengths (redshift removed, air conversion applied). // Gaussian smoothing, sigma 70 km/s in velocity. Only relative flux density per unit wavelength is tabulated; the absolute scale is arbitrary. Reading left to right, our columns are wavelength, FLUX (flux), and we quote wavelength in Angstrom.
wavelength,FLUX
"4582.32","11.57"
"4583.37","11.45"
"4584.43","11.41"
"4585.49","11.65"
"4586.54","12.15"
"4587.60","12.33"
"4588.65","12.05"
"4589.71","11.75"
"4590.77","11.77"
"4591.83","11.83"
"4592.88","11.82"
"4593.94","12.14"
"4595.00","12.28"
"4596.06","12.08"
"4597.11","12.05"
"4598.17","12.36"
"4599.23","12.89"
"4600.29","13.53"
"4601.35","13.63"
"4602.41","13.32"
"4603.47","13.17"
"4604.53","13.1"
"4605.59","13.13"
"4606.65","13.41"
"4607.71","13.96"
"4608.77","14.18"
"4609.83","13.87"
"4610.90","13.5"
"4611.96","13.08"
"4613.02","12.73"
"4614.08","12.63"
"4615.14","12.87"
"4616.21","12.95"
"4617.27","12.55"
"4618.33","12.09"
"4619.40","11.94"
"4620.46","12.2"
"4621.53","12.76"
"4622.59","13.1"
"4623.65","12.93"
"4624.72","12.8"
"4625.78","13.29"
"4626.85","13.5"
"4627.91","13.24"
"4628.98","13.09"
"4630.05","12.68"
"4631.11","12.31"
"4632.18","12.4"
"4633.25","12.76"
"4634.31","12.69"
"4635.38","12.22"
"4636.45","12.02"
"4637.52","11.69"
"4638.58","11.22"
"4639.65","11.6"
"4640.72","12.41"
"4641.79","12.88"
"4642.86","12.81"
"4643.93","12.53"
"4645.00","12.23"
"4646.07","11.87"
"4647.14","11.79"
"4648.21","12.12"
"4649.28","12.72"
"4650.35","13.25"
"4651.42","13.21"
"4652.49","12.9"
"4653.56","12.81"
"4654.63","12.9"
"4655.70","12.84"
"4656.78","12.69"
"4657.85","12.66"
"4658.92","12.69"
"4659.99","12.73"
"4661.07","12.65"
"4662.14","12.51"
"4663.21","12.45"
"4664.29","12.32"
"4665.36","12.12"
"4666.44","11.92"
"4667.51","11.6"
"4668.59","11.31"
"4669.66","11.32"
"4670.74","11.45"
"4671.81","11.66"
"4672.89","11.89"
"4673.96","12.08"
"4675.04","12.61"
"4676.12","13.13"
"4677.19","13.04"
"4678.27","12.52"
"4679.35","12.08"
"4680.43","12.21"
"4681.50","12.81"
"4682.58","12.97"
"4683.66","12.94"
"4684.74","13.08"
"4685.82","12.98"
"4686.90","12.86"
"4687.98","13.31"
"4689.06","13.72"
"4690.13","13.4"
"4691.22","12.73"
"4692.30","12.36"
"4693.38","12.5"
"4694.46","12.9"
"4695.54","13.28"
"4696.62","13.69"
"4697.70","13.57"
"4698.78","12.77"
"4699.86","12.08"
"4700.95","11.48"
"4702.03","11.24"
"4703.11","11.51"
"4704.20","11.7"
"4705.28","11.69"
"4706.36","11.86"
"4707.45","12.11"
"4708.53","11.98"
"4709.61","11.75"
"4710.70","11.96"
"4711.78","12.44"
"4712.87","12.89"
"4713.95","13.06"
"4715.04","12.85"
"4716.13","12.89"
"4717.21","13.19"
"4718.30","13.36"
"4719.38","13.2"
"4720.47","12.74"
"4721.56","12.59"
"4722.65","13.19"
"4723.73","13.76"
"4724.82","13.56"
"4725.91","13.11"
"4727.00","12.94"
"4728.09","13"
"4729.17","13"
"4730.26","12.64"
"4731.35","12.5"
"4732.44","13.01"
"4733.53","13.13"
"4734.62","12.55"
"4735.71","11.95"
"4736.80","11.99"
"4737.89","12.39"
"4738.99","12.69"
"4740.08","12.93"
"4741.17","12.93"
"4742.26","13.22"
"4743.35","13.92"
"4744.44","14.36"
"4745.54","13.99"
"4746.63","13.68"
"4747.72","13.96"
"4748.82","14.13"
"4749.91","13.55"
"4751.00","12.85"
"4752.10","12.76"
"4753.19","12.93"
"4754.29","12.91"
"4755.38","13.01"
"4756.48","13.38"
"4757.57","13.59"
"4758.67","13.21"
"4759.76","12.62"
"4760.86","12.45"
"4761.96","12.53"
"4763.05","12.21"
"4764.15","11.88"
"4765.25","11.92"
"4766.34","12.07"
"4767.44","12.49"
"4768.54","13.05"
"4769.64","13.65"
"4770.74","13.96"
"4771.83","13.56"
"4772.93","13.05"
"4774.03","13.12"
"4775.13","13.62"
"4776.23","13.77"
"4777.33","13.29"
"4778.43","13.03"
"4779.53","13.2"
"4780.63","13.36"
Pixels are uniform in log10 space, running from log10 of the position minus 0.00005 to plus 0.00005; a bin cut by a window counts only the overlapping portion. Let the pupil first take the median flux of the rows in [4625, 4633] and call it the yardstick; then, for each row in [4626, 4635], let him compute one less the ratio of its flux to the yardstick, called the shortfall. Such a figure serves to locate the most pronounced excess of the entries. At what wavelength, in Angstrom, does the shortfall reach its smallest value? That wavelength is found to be 4626.85 Angstrom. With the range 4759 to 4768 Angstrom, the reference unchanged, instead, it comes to 4759.76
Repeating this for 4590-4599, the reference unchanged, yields 4598.17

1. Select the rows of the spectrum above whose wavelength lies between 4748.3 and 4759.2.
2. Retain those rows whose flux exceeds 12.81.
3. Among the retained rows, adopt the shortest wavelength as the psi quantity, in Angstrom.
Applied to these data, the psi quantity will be 4748.82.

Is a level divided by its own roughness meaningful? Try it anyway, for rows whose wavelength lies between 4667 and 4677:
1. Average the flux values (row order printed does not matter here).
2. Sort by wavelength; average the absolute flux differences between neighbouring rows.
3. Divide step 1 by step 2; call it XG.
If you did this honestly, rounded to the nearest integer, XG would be 45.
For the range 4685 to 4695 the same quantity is 36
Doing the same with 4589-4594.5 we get 116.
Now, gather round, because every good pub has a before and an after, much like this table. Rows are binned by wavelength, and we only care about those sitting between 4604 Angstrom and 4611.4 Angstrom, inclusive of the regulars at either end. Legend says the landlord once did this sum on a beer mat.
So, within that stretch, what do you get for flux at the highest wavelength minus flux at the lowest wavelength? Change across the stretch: 0.4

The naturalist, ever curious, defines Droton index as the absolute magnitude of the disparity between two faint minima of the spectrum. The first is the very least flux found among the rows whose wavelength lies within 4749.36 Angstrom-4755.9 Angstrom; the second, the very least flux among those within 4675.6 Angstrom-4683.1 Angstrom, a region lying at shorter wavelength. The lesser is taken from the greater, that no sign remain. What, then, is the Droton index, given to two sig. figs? 0.68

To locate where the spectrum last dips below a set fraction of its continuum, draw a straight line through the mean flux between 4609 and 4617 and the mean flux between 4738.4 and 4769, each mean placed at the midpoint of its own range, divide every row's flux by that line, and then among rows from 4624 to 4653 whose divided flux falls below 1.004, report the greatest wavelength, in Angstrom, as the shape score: 4652.49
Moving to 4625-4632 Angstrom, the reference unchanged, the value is 4631.11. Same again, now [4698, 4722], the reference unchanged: 4721.56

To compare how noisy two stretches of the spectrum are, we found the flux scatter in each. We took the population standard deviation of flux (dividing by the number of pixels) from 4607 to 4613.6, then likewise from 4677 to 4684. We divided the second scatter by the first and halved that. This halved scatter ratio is 0.4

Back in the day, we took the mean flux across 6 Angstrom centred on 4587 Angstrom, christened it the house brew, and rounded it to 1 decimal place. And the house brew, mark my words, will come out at 11.9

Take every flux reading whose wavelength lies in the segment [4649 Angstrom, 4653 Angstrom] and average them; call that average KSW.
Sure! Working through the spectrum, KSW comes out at 13.0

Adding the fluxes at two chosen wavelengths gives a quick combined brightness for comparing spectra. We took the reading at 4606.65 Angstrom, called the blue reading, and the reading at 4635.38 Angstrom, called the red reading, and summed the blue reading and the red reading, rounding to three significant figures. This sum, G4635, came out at 25.6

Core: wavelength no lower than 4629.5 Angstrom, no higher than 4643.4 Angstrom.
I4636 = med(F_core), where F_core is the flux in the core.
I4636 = 12.4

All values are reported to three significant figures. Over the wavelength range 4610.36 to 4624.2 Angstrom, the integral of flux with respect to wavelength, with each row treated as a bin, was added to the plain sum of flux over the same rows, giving 341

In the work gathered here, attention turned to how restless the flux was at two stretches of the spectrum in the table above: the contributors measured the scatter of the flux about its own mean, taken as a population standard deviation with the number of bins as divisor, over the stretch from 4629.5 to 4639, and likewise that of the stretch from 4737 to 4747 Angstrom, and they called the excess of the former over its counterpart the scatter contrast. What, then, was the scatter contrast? -0.15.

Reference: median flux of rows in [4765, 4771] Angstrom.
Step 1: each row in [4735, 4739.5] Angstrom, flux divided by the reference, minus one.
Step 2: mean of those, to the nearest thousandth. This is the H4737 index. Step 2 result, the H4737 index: -0.040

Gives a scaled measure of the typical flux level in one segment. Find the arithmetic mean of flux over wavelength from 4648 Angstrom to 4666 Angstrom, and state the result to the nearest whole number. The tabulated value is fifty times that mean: 634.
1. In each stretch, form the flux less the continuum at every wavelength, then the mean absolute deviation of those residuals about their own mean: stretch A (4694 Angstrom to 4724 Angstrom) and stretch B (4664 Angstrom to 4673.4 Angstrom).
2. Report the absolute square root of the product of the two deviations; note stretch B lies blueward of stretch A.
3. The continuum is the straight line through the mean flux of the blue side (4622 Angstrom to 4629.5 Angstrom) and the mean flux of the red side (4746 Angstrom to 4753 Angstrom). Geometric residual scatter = 0.433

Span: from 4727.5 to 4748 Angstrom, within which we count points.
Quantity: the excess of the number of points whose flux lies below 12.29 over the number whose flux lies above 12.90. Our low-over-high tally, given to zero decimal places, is -10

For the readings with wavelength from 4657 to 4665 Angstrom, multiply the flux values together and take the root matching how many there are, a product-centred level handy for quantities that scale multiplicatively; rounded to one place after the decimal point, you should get 12.6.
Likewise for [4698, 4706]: 11.8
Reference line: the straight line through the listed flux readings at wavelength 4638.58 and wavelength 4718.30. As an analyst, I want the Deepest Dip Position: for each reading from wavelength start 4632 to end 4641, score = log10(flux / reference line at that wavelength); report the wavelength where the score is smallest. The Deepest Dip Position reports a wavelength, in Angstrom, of 4638.58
